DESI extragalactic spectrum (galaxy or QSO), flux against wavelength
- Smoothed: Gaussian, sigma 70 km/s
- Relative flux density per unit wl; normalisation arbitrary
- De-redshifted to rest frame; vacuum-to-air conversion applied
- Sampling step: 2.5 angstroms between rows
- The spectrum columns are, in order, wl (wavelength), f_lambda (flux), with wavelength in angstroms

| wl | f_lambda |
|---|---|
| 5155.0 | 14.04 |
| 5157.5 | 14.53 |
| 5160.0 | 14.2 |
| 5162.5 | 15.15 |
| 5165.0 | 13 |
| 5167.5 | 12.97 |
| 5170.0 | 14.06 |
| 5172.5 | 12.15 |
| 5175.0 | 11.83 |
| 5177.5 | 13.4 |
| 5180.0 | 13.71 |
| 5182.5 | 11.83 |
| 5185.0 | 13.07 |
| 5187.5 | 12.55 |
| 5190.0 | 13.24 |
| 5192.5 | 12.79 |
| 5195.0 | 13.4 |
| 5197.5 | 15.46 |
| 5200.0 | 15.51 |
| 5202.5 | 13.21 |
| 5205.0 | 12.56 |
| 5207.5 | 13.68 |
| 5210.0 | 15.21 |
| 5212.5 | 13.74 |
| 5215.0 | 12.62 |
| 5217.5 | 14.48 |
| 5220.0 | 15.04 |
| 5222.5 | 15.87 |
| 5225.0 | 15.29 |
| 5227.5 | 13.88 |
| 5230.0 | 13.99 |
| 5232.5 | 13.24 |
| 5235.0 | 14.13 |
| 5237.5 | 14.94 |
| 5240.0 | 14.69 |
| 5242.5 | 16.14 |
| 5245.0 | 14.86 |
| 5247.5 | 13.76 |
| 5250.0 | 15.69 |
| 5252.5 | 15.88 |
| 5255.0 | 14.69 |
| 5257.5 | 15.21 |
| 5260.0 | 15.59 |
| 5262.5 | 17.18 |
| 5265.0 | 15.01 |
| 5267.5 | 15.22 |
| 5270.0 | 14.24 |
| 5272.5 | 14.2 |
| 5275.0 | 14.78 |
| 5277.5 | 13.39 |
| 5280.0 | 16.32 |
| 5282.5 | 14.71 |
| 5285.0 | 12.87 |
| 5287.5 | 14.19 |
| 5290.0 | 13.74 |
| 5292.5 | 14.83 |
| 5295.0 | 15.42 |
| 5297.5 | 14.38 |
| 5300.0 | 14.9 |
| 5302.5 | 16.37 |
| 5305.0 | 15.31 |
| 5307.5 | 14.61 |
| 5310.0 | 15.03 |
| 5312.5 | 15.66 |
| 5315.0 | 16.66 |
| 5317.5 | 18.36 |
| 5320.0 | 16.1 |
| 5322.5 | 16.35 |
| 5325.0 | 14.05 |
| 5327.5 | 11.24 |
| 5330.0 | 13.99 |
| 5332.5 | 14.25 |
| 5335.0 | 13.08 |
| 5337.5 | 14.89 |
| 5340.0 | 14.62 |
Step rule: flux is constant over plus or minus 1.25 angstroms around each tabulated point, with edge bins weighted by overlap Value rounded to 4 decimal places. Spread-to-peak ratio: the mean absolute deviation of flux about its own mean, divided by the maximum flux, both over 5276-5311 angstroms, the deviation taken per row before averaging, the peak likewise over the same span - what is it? 0.0449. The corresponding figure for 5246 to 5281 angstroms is 0.0458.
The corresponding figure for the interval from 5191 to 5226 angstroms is 0.0669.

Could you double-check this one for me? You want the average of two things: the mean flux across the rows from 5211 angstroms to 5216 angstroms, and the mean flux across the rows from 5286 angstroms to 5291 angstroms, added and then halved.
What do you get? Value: 13.6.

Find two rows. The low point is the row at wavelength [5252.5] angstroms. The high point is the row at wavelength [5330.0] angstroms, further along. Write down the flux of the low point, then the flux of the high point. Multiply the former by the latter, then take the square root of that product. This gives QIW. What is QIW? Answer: 14.9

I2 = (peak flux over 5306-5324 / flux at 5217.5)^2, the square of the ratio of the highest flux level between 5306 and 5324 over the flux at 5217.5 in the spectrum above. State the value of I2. 1.6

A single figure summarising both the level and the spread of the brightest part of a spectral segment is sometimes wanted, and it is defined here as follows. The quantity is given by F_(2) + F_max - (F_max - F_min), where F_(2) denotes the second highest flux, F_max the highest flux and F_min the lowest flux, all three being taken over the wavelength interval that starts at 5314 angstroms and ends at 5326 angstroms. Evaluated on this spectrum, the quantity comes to 30.7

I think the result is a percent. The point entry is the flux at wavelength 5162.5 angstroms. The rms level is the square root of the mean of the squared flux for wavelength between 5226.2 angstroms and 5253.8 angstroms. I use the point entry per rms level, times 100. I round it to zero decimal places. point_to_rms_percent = 103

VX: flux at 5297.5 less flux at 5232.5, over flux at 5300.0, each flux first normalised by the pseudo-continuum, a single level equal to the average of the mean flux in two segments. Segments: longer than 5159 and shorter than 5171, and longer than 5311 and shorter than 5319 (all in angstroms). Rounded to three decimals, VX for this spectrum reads 0.077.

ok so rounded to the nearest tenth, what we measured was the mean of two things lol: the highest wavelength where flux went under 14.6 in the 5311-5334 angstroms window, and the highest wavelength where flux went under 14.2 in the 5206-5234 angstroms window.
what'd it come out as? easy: 5282.5 angstroms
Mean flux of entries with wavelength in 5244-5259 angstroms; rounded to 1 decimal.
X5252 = 15.0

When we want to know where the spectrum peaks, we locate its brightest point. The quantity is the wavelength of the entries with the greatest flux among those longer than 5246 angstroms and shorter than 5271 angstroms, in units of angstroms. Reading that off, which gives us 5262.5 angstroms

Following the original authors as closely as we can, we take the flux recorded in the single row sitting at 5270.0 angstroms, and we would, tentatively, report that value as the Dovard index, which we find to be 14.24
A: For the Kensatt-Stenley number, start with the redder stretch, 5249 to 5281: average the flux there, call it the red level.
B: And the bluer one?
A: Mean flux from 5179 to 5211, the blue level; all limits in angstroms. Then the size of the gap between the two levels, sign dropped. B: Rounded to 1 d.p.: 1.6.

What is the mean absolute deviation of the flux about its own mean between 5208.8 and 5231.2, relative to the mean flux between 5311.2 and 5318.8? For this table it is 0.0474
